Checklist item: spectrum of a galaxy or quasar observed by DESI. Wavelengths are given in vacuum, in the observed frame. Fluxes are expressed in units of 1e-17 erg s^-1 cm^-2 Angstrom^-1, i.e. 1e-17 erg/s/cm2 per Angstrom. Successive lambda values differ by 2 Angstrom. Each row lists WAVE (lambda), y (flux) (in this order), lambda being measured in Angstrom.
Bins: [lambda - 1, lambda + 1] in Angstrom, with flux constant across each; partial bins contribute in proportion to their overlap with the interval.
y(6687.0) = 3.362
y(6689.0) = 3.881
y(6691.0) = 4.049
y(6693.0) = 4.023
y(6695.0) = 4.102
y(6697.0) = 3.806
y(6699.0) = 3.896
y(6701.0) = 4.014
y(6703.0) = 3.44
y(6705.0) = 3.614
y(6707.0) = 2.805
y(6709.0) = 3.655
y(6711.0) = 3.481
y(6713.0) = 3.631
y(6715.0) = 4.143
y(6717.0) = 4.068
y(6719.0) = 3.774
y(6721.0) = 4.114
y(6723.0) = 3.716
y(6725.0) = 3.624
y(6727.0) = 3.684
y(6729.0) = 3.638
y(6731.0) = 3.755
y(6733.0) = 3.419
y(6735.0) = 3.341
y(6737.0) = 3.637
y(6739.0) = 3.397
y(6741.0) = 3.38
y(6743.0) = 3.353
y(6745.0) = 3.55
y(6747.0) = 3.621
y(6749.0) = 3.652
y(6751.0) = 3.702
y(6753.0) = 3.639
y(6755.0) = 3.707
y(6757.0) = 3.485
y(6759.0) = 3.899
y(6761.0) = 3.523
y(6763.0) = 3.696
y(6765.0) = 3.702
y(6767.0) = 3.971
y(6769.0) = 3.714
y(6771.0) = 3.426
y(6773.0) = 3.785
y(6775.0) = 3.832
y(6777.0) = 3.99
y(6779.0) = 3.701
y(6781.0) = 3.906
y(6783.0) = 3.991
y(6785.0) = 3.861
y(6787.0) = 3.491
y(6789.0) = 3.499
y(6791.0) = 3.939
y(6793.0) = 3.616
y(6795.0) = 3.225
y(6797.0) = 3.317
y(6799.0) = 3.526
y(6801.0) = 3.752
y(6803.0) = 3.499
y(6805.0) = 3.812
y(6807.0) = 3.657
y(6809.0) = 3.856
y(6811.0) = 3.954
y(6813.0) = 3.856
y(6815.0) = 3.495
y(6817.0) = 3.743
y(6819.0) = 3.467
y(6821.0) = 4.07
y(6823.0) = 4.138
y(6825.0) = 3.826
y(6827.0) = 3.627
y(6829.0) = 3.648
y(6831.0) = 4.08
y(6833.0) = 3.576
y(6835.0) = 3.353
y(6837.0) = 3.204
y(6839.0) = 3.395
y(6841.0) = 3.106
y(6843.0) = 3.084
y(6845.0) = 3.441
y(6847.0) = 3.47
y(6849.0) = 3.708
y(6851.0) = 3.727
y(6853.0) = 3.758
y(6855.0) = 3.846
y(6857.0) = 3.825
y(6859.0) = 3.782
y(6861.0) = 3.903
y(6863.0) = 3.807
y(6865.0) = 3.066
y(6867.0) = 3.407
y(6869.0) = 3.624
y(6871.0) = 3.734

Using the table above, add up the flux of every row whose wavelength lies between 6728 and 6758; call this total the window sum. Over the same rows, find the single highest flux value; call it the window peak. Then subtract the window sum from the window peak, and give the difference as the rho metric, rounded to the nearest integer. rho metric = -50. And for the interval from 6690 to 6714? -40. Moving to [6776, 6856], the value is -142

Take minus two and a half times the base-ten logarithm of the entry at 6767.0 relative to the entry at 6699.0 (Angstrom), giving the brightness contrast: -0.02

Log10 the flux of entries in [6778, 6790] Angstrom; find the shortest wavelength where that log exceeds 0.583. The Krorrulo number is 6781.0 Angstrom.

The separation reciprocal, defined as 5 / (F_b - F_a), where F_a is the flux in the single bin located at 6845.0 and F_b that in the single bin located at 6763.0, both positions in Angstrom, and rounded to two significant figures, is 20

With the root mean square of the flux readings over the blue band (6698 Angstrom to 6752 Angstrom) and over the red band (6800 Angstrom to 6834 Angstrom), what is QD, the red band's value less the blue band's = 0.13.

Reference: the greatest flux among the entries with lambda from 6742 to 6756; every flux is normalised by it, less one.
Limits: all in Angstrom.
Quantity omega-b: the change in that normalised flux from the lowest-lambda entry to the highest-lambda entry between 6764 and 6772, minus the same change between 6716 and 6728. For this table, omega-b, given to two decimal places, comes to 0.03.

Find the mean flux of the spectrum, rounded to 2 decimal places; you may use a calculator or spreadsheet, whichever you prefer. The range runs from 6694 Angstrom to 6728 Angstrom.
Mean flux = 3.74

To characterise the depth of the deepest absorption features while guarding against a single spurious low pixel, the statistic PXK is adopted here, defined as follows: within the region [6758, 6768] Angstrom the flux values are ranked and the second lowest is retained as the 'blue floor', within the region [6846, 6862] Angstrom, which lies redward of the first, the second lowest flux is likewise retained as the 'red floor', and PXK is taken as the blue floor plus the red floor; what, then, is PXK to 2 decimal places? 7.40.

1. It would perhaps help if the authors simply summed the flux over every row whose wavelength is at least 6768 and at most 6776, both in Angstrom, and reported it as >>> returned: 14.76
